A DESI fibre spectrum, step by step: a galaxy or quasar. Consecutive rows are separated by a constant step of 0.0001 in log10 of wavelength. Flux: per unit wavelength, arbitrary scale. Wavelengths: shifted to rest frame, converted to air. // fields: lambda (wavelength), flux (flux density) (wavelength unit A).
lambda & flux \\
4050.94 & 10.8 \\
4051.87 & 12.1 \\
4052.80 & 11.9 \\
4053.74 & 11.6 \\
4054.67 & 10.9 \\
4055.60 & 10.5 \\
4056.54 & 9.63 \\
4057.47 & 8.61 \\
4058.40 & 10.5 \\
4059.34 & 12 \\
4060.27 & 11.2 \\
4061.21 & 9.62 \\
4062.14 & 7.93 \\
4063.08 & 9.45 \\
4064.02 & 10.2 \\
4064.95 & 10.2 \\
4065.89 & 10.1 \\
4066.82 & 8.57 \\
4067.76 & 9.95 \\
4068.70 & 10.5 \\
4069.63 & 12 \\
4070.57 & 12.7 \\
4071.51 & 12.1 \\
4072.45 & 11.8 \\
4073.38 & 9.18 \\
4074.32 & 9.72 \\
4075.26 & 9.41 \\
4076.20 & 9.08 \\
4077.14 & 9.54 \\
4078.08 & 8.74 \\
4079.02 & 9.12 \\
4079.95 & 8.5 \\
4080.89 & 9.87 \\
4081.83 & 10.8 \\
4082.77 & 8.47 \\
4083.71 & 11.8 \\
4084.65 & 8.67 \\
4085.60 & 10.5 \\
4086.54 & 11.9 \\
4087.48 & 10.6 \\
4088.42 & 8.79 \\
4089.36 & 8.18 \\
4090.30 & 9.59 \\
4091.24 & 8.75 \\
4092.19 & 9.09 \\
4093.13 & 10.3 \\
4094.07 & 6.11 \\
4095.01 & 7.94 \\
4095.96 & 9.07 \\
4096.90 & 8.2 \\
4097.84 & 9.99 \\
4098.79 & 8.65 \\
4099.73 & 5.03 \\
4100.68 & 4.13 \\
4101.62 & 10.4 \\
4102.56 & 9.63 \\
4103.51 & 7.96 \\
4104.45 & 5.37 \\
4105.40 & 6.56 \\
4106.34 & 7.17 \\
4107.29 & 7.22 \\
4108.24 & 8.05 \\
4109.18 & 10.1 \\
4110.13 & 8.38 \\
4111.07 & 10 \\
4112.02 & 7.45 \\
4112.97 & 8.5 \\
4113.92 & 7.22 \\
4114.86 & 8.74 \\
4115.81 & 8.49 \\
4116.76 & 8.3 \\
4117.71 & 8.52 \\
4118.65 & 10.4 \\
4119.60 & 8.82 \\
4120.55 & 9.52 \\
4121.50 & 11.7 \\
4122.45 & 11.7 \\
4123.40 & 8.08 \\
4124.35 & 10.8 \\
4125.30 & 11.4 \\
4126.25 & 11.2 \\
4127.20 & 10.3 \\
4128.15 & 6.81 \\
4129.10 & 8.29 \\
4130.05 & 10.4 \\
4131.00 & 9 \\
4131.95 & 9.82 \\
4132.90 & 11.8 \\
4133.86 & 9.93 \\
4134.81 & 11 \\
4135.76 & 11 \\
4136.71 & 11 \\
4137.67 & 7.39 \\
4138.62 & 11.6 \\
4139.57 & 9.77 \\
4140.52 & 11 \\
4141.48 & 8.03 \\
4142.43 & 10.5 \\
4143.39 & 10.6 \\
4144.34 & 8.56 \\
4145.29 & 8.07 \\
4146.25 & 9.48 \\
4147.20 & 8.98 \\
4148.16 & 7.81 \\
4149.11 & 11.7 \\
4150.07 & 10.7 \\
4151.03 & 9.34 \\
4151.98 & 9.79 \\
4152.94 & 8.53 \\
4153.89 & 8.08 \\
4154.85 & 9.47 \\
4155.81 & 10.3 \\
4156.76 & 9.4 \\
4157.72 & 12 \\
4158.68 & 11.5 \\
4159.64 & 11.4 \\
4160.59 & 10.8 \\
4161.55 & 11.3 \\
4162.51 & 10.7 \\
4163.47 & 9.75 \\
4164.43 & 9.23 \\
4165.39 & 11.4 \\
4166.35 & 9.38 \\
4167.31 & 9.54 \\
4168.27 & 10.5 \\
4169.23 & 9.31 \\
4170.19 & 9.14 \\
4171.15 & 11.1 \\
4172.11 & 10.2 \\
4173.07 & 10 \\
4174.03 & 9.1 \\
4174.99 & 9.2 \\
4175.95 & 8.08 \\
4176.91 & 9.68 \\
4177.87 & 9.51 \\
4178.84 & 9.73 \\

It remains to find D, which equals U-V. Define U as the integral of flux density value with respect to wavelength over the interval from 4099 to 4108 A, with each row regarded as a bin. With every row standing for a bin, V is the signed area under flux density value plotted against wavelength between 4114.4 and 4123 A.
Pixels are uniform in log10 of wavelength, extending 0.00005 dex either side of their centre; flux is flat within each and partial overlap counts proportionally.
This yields -18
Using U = 64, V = 82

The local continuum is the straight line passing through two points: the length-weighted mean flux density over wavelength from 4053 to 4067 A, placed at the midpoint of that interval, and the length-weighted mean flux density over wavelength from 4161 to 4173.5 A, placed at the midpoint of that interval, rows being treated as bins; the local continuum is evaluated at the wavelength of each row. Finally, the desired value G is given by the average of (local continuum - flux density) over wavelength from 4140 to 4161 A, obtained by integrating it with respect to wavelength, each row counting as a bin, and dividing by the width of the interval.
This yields 0.3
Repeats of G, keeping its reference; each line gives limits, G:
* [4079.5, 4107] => 1.4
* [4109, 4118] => 1.6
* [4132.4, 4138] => -0.3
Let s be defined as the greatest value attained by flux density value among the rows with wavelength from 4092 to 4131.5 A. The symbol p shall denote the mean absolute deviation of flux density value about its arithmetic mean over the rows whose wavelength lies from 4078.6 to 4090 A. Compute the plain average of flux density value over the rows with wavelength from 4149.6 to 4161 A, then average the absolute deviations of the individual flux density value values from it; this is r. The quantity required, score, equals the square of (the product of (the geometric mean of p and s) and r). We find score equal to 14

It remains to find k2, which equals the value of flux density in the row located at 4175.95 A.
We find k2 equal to 8.08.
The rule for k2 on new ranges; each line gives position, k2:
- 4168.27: 10.5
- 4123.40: 8.08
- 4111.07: 10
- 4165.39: 11.4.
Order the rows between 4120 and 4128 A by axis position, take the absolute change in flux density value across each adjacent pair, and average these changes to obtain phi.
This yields 1.5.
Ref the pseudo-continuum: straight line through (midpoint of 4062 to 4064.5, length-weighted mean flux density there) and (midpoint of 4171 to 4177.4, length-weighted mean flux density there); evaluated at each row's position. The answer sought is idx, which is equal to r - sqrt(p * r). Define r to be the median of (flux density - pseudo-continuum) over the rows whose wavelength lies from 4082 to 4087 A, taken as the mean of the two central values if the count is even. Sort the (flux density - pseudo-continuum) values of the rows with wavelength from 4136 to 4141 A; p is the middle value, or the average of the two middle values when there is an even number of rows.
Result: -0.2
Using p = 1.5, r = 1.1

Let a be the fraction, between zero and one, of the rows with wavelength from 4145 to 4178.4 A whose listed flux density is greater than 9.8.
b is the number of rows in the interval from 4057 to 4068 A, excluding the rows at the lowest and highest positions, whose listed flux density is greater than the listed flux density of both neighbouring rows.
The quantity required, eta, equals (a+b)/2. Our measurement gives 0.7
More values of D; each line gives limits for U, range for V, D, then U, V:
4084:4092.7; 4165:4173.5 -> -2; 84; 85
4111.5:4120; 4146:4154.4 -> -7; 72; 79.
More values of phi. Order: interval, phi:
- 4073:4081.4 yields 0.6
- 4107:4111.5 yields 1.6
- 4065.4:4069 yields 1.2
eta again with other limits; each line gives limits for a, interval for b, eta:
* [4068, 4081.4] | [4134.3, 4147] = 1.7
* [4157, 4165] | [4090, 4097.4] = 1.4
